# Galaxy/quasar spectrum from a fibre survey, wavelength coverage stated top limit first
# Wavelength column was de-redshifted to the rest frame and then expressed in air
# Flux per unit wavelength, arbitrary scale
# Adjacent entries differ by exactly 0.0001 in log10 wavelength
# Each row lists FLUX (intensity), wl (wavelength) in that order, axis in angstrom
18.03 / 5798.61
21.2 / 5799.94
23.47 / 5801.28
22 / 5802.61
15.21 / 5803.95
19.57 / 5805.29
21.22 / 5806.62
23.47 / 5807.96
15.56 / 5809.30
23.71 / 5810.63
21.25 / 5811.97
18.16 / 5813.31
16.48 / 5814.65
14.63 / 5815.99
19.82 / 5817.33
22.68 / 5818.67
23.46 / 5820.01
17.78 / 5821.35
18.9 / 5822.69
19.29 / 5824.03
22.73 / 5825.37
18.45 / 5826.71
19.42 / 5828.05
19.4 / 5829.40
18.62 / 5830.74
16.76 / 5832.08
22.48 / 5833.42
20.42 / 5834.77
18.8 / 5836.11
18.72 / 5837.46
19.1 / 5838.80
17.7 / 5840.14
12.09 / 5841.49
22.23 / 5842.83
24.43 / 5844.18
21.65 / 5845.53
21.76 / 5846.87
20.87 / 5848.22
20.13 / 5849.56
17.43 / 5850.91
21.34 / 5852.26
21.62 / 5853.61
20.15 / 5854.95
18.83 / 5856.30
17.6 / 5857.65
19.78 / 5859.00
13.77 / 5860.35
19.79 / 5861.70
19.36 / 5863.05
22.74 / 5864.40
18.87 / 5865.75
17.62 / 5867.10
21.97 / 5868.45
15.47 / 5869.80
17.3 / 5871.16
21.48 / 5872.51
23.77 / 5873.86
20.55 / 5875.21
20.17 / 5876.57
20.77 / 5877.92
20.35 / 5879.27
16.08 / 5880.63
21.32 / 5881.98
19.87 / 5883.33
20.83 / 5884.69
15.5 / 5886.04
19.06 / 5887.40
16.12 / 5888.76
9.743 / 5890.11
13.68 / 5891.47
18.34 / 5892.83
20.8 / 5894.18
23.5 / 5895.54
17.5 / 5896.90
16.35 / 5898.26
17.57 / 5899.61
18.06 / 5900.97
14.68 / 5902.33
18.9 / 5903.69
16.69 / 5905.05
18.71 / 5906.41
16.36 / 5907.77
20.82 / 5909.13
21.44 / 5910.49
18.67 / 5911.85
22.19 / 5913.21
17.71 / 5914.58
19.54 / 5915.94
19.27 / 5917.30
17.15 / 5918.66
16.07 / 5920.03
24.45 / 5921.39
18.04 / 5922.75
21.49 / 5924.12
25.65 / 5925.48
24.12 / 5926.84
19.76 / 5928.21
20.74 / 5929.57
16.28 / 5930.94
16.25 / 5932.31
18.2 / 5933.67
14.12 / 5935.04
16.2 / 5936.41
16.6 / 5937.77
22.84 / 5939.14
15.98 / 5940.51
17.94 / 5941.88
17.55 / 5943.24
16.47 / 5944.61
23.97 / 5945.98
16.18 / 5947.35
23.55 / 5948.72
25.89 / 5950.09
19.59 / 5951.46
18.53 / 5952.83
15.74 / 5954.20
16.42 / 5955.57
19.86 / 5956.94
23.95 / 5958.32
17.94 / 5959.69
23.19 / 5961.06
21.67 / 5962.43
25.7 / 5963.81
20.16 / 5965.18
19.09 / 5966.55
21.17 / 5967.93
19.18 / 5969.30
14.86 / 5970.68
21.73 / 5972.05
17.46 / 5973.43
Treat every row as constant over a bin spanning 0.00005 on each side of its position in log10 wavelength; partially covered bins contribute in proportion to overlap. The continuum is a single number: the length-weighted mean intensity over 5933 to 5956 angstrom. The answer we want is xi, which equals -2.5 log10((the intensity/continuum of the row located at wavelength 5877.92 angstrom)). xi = -0.12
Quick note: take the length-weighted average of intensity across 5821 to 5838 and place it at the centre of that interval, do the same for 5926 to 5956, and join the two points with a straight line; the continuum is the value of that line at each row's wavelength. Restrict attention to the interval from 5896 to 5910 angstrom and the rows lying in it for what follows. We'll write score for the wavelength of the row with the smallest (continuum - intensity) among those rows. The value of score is 5909.13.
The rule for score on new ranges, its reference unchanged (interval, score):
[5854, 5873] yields 5864.40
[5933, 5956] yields 5950.09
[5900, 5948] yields 5925.48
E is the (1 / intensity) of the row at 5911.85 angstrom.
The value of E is 0.0536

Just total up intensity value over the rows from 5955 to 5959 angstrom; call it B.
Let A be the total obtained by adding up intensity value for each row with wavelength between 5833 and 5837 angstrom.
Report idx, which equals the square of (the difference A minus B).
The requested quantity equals 2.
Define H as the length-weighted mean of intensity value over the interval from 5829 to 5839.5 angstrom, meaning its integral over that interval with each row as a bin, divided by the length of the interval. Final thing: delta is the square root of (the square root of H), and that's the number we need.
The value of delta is 2.096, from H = 19.3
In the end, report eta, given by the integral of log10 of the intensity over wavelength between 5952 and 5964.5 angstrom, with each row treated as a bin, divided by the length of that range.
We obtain 1.302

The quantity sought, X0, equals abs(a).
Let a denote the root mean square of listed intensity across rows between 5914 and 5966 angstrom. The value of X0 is 19.9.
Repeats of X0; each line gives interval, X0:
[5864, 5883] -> 20.0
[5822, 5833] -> 19.3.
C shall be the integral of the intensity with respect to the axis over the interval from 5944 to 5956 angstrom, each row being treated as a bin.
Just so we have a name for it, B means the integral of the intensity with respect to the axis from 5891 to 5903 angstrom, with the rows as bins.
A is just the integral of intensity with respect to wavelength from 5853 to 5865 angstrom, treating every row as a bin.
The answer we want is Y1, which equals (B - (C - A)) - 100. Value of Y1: 110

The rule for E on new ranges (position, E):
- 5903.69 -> 0.0529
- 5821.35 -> 0.0562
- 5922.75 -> 0.0554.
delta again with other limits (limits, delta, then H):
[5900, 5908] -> 2.039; 17.3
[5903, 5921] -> 2.083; 18.8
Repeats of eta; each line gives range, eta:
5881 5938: 1.262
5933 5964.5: 1.283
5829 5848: 1.287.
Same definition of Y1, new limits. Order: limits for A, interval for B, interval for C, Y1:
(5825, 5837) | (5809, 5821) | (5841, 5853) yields 126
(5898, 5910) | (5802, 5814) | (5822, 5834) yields 118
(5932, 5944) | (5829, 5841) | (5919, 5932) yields 70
